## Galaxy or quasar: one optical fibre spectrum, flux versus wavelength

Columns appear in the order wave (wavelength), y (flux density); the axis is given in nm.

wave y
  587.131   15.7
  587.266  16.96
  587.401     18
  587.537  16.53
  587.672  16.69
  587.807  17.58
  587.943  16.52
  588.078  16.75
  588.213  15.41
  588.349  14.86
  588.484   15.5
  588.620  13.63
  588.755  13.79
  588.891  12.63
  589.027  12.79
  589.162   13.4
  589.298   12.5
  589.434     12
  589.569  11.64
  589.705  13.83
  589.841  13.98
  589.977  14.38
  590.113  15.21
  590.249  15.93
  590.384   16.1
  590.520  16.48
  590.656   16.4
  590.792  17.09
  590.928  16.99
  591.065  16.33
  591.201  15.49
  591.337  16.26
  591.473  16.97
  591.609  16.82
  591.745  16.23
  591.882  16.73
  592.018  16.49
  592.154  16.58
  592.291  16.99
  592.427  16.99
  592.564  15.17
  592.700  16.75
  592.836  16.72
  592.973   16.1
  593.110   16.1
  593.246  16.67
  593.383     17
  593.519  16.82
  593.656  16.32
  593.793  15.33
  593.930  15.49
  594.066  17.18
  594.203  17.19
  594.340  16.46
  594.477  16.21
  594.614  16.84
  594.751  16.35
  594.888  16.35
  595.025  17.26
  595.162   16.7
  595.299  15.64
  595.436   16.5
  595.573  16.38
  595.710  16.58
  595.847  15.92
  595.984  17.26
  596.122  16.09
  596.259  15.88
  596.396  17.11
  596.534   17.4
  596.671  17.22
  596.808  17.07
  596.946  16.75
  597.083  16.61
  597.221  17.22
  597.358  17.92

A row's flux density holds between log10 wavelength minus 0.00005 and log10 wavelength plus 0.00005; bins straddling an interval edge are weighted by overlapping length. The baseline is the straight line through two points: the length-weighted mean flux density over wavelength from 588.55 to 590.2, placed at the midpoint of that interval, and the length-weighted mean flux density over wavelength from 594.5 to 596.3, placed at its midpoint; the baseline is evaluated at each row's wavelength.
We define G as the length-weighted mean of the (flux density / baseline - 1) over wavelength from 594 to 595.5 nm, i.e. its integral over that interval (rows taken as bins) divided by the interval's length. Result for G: 0.03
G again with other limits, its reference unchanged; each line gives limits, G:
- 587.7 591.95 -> 0.12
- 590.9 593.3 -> 0.12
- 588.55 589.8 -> -0.02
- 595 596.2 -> -0.01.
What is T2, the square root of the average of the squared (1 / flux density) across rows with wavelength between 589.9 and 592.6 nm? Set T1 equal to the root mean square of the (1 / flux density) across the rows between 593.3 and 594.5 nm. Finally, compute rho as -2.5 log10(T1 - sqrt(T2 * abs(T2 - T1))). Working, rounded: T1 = 0.0610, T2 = 0.062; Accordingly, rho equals 3.16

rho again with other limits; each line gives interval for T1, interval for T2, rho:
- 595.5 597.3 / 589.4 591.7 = 3.51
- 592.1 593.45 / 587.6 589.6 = 3.70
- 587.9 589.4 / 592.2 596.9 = 3.34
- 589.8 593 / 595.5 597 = 3.23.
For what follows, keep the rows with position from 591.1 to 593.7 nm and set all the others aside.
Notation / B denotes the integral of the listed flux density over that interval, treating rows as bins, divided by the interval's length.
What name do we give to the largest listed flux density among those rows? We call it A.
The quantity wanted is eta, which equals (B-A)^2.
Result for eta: 0.3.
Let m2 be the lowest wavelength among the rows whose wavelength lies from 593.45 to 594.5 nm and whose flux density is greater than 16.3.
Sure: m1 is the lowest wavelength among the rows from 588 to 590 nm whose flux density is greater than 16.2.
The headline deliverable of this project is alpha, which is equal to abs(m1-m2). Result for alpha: 5.44 nm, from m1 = 588.078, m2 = 593.519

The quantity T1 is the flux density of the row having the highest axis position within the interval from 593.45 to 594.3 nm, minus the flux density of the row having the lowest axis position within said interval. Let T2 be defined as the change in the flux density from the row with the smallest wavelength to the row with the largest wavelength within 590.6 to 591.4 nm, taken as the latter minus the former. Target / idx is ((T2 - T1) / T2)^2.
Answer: 13.3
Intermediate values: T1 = 0.4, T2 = -0.1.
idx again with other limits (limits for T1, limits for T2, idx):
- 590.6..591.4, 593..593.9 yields 0.7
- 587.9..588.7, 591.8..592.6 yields 0.7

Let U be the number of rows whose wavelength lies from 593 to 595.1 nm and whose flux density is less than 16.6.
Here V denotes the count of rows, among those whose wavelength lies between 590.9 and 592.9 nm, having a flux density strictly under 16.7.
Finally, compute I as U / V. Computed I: 1.14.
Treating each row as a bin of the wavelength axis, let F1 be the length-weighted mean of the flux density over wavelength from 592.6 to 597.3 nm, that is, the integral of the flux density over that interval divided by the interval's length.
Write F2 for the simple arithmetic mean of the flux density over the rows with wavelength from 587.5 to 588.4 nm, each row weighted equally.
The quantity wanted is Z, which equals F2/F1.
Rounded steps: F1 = 16.6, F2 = 16.3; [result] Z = 0.99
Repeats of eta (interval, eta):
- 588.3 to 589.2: 2.9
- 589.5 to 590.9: 3.7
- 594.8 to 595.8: 0.6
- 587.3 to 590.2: 11.0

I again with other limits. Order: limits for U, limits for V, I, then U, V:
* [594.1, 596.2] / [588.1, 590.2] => 0.67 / 10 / 15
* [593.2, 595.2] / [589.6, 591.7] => 0.64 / 7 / 11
